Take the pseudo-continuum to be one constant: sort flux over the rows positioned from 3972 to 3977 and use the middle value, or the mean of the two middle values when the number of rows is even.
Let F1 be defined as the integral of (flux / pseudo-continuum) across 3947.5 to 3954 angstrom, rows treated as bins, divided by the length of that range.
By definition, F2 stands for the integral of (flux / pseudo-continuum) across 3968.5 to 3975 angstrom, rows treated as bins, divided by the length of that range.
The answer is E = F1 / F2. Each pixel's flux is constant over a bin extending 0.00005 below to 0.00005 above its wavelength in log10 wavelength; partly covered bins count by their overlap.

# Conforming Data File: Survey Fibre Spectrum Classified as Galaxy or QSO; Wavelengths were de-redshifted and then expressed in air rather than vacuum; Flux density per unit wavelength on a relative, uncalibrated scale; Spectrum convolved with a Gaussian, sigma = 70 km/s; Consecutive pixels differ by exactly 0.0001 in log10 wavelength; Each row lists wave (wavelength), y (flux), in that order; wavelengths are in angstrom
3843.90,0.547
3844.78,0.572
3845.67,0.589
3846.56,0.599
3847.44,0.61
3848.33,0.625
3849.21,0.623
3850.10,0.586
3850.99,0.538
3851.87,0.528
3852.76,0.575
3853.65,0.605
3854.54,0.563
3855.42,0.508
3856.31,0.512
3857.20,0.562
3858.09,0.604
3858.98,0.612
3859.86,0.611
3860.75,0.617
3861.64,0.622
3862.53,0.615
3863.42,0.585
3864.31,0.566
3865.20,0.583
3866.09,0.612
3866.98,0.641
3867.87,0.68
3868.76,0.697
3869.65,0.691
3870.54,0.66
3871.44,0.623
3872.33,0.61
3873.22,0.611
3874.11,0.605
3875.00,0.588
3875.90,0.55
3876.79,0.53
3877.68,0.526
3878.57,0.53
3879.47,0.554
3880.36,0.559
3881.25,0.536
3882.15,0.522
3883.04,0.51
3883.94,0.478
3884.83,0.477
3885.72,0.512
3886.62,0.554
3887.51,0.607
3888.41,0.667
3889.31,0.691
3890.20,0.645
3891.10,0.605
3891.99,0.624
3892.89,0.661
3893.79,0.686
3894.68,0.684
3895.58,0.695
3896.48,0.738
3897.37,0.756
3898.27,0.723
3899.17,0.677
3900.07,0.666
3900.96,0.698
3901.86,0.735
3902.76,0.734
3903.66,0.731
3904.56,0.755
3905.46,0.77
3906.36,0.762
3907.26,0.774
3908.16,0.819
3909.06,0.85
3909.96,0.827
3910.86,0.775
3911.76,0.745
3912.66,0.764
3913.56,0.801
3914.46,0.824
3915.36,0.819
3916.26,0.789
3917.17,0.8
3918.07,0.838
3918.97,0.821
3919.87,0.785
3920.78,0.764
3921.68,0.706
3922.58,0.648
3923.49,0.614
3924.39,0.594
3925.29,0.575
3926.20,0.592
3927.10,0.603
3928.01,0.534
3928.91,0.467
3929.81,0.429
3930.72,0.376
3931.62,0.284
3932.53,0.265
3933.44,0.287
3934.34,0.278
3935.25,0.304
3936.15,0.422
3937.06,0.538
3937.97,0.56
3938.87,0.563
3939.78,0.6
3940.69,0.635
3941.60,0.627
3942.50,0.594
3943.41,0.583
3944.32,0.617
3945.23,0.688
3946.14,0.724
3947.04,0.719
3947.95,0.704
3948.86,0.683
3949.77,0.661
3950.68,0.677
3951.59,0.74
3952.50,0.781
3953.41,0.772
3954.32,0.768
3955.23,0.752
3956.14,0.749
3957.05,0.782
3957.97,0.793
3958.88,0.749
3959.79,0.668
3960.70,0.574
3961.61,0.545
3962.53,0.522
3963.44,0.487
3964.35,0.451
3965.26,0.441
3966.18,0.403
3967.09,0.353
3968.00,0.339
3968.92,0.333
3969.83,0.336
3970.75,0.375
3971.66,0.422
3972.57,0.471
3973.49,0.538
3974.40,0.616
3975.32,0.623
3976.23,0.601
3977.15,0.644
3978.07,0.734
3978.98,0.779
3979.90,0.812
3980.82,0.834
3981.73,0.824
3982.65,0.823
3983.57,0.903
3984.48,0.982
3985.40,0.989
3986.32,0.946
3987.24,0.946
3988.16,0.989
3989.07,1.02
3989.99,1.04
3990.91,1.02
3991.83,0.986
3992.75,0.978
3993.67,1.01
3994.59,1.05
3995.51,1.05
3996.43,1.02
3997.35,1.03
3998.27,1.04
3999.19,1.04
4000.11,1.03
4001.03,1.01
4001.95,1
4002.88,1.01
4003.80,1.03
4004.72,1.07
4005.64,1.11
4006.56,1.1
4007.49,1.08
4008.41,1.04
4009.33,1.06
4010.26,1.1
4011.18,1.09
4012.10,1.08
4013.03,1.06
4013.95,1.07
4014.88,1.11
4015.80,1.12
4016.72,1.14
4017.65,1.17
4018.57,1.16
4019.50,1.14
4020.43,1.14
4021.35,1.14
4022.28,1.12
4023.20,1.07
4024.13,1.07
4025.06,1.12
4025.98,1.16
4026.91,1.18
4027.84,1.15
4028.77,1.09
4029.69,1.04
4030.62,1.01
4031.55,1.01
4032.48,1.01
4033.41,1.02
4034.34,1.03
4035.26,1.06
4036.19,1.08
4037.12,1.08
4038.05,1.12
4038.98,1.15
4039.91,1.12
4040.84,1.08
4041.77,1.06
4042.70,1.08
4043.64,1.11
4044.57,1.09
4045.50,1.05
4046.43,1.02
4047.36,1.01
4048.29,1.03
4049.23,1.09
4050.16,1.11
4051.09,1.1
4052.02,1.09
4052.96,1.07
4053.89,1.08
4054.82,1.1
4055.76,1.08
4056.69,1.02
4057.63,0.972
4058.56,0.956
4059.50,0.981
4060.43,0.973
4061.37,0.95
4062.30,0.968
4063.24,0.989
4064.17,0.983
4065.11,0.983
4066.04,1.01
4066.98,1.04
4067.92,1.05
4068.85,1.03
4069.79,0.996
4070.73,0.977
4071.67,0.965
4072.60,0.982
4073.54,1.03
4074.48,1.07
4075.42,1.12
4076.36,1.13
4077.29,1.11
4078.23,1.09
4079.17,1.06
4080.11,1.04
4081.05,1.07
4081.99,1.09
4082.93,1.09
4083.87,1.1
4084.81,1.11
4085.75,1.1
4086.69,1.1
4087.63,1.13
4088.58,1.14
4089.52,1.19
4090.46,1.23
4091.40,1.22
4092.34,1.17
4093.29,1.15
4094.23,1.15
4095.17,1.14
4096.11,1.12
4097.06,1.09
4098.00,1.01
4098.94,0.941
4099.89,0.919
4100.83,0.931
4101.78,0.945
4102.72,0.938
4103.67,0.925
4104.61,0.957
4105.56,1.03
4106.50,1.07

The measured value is 1.6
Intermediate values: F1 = 1.19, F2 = 0.7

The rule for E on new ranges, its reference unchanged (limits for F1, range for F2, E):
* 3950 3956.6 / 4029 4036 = 0.7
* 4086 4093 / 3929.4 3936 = 3.6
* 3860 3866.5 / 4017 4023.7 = 0.5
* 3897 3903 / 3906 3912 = 0.9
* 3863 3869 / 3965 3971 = 1.7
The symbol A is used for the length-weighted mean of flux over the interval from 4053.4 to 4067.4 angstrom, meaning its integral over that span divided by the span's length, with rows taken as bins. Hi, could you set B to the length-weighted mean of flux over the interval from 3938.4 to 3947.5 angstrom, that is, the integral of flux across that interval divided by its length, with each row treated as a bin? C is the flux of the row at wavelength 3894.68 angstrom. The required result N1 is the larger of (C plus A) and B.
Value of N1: 1.69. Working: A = 1.01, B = 0.64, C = 0.684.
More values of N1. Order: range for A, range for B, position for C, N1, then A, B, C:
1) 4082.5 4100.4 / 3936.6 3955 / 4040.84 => 2.19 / 1.11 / 0.66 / 1.08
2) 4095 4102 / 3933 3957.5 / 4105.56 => 2.04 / 1.01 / 0.62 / 1.03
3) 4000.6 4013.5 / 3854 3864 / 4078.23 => 2.15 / 1.06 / 0.58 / 1.09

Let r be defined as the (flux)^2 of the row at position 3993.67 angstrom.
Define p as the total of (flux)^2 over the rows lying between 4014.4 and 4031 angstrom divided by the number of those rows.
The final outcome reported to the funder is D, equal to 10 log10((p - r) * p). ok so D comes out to -5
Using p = 1.25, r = 1.02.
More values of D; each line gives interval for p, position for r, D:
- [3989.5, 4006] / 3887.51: -1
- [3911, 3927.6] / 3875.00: -10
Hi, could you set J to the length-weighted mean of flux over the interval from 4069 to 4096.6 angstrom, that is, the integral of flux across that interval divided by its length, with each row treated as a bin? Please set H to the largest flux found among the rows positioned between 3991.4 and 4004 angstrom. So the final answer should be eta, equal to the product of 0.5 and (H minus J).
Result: -0.02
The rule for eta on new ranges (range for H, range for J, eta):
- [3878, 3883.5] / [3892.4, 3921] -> -0.10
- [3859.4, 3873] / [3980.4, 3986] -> -0.10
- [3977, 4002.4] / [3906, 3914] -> 0.13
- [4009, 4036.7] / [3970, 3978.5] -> 0.32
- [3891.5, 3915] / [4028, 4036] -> -0.10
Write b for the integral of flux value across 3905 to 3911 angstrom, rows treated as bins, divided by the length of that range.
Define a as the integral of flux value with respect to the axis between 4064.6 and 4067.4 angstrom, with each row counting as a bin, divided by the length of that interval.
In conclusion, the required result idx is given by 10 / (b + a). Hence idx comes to 5.5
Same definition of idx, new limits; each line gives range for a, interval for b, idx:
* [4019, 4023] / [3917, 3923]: 5.3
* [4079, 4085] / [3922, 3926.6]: 5.9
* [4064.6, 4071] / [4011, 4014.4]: 4.8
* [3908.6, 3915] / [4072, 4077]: 5.4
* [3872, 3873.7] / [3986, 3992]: 6.2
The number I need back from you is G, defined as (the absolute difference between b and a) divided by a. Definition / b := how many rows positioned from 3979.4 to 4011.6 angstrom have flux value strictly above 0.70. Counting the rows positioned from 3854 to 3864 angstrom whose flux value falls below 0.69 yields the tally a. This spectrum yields 2.2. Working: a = 11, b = 35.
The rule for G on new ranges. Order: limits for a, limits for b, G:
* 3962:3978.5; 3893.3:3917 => 0.2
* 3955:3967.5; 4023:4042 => 1.3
